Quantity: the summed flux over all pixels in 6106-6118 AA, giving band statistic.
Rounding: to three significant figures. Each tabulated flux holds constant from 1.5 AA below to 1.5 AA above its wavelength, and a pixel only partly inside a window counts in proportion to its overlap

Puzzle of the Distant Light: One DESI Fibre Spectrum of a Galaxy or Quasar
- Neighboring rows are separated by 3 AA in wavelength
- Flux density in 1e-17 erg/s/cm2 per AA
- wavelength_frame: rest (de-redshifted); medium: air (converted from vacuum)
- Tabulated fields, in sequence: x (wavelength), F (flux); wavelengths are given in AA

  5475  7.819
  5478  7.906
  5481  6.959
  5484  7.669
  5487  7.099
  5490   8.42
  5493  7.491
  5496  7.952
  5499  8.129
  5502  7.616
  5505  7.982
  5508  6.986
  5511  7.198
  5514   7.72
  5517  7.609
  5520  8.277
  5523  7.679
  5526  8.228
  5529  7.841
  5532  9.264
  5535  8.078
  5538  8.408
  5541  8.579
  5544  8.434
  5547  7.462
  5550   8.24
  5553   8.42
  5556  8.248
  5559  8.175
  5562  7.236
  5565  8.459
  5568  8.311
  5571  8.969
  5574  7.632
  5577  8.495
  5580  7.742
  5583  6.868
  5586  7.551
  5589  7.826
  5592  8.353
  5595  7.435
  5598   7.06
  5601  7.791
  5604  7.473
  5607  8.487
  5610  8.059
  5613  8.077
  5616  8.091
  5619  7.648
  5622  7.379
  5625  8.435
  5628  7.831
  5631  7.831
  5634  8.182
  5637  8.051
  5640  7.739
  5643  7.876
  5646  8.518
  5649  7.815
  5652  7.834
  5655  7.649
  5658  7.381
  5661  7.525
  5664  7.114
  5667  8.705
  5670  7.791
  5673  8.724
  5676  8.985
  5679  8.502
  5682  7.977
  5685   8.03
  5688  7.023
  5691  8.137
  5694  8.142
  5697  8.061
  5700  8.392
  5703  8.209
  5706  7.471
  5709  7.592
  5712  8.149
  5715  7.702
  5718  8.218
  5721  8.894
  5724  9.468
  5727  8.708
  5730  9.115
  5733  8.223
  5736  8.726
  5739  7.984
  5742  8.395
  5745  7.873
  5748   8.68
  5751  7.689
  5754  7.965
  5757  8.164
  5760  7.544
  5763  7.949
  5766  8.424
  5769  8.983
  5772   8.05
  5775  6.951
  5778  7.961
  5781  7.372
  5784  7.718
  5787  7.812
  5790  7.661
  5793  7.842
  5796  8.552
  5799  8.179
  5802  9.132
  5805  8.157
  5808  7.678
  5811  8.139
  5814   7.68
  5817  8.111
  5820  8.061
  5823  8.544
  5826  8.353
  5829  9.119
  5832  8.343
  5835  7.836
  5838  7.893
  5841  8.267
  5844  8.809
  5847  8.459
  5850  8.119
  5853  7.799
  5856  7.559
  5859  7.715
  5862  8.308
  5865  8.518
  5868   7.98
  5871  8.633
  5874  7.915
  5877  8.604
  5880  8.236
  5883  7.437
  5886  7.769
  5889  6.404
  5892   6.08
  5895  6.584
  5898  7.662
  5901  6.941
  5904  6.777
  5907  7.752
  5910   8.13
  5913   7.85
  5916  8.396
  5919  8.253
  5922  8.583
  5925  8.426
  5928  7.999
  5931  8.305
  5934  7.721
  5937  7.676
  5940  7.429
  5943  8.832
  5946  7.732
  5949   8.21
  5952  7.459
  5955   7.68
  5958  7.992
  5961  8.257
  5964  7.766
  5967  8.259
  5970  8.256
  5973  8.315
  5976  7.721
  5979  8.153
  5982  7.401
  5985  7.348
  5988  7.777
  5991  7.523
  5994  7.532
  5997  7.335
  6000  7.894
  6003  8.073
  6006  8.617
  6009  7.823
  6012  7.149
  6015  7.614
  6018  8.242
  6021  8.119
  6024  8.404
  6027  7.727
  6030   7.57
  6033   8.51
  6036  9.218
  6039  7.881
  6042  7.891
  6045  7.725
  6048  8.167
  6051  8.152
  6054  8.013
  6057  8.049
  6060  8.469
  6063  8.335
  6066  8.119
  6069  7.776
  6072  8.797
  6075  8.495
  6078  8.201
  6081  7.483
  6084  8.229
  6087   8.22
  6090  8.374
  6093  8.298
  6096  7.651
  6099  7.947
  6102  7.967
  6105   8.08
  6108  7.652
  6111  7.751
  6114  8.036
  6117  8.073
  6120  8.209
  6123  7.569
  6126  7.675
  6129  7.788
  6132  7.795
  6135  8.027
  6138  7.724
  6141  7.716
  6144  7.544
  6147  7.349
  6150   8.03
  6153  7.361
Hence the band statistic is 31.5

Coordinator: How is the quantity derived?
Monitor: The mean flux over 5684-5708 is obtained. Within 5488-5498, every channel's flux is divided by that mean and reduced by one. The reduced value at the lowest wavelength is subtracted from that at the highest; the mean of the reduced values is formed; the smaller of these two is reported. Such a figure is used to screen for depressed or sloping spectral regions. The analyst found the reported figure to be -0.059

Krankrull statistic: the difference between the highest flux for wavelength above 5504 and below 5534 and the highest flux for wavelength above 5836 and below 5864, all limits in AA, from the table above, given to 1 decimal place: 0.5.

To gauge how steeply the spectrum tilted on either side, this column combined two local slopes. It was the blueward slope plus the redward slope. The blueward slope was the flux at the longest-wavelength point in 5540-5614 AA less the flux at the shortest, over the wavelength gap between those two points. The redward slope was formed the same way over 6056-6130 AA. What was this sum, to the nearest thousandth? -0.011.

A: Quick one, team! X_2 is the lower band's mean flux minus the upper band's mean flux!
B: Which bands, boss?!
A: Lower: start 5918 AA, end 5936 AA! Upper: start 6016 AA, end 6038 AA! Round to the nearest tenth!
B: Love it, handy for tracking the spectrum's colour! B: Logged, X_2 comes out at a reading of 0.0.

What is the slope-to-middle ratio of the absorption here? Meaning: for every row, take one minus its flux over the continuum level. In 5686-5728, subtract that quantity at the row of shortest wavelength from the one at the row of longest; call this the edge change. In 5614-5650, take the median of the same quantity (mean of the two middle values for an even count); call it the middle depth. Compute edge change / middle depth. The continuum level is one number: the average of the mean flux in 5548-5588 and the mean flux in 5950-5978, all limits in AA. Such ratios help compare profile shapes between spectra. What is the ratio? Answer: -12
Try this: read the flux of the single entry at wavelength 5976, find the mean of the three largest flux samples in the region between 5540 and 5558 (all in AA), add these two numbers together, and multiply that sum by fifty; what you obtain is 810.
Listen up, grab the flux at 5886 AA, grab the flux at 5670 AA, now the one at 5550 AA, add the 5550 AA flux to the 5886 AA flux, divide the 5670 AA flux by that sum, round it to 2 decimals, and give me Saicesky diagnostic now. 0.49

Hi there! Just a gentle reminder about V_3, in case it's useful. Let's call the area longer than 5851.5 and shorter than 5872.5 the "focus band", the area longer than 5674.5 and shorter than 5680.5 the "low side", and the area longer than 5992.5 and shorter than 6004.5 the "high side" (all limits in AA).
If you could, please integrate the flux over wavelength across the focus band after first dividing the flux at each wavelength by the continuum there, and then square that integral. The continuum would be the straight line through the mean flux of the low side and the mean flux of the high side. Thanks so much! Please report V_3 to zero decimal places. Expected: 433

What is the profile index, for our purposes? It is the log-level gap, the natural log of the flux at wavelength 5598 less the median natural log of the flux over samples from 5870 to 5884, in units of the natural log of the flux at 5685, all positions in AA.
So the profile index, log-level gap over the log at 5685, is -0.074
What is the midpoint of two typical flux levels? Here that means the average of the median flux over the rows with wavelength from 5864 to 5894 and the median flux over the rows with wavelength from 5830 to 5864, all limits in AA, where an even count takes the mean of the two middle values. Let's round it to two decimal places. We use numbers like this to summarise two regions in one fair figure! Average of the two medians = 8.03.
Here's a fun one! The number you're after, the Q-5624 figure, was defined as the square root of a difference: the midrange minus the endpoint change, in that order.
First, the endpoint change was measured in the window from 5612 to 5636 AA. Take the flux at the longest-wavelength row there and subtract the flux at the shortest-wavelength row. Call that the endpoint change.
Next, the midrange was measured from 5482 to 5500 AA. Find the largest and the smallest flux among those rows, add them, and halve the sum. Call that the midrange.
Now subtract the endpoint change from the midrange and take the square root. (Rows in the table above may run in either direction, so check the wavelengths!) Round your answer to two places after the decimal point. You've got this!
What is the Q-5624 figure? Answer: 2.77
